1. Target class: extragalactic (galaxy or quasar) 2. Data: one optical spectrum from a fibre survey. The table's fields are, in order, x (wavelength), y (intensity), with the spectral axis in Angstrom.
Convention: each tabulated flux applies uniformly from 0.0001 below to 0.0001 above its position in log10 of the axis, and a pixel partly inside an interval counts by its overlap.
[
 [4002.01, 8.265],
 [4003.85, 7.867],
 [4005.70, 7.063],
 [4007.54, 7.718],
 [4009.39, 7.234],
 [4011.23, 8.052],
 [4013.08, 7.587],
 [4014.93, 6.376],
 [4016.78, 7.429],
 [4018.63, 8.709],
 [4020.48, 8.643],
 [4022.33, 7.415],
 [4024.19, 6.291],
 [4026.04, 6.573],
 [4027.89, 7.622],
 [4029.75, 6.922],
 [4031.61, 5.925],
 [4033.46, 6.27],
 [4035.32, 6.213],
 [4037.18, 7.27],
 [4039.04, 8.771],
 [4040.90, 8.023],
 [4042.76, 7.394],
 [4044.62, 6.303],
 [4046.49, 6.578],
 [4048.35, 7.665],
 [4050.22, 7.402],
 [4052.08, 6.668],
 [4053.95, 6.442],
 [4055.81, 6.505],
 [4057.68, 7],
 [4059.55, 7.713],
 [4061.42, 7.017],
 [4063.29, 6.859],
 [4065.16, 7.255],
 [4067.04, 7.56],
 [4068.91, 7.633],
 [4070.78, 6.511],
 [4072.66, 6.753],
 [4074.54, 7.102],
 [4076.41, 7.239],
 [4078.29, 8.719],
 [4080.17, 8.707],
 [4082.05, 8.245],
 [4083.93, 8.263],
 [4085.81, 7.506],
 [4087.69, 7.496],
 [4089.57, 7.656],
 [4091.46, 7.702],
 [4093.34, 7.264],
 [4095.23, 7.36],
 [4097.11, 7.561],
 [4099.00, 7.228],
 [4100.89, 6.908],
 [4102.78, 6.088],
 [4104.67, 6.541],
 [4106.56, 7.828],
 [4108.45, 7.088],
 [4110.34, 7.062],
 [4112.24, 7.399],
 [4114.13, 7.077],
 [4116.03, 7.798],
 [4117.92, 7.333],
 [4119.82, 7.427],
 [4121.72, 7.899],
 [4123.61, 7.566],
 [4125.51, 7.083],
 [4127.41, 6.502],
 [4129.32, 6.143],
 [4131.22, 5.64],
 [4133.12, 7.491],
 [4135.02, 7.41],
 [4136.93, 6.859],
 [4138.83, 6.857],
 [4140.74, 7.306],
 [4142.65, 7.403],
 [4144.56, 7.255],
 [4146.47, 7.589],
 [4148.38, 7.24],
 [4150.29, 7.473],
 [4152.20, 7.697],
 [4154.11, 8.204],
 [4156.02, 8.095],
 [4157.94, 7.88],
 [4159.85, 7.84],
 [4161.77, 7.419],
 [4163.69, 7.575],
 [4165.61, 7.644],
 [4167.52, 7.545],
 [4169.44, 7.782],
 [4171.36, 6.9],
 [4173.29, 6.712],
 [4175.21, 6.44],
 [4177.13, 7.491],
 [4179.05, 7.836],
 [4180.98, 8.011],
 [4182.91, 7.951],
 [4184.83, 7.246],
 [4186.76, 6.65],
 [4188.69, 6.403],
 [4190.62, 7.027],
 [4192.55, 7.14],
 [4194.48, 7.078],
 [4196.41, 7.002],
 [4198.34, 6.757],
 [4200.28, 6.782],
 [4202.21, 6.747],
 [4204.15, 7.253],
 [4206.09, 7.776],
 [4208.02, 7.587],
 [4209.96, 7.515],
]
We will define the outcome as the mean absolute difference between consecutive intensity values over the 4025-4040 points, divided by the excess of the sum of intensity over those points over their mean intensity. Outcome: 0.017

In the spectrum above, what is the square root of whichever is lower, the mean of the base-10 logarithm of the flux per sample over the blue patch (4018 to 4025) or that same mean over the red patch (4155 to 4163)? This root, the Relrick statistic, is 0.941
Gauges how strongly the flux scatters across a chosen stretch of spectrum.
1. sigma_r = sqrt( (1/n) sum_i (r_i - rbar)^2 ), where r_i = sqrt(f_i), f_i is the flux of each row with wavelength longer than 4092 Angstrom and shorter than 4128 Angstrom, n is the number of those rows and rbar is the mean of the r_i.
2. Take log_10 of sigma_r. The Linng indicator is -1.07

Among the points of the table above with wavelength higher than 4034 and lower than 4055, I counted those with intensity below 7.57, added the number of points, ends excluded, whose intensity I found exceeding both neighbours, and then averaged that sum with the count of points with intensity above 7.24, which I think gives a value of 8.0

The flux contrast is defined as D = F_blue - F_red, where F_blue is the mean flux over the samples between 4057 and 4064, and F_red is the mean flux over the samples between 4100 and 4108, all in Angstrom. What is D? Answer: 0.3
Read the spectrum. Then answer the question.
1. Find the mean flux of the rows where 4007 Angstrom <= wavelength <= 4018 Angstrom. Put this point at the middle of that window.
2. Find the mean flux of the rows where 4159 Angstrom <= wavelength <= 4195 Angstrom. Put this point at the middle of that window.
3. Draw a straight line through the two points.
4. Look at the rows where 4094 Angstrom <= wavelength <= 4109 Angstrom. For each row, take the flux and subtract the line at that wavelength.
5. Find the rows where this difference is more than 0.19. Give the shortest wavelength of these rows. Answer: 4097.11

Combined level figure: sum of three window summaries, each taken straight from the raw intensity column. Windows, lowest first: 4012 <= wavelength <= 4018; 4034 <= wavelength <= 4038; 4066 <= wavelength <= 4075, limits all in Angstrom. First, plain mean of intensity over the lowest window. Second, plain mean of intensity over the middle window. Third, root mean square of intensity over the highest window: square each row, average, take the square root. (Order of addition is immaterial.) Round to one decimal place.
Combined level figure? 21.0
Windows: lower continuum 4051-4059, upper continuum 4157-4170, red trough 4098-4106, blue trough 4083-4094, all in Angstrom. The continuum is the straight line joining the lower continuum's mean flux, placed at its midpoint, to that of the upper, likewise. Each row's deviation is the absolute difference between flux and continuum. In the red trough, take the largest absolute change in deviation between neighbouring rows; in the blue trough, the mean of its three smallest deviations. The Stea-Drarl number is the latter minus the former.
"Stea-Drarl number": -0.4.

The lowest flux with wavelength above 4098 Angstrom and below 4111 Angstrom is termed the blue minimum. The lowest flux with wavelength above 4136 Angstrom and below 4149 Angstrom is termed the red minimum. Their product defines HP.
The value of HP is 41.7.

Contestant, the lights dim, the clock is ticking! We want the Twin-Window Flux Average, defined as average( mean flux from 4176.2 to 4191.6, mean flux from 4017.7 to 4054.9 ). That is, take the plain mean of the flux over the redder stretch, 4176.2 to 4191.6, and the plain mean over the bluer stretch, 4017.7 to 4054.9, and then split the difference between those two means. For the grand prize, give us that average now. 7.24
